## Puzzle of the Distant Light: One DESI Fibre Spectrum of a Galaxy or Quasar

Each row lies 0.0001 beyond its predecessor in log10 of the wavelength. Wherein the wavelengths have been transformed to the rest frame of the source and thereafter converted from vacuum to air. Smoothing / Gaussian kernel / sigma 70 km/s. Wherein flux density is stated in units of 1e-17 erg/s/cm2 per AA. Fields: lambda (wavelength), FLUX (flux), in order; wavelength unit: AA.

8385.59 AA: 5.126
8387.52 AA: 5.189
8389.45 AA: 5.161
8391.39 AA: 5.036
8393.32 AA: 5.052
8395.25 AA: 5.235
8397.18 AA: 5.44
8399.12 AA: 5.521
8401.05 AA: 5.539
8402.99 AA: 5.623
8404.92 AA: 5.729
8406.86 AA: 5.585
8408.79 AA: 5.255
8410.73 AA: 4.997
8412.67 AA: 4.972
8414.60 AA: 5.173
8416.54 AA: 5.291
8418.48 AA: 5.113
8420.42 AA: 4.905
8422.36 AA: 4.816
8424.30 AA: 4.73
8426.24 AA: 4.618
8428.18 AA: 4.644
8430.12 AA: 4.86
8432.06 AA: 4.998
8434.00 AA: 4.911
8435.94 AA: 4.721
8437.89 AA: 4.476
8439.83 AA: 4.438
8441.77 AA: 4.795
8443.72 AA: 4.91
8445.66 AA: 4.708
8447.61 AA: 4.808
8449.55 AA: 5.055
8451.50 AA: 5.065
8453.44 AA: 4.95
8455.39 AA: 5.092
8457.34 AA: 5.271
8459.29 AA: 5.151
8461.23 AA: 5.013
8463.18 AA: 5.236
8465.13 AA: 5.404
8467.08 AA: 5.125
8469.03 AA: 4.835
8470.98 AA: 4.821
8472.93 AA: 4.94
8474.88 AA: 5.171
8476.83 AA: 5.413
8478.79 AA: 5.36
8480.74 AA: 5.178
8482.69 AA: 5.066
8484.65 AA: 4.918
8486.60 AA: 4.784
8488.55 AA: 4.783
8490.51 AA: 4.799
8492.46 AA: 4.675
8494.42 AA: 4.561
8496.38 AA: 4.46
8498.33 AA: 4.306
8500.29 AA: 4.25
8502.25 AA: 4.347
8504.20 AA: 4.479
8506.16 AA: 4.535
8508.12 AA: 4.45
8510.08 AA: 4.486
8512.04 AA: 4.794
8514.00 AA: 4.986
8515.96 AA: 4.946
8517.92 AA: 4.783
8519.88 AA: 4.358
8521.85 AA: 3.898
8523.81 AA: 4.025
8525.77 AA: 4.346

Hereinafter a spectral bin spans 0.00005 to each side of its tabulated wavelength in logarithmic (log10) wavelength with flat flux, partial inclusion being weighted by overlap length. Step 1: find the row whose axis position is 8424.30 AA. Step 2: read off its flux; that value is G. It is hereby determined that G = 4.73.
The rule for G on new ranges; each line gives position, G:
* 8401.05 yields 5.539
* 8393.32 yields 5.052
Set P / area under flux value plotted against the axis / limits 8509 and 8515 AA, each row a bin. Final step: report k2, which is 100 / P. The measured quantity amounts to 4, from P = 29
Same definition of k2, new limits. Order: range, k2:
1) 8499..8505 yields 4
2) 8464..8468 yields 5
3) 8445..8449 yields 5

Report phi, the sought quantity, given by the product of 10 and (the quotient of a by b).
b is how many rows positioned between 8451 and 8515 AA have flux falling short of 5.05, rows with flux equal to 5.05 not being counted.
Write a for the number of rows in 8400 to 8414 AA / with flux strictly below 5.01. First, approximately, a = 2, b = 21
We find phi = 1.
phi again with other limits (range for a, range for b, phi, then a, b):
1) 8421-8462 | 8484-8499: 19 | 15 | 8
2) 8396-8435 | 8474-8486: 100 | 10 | 1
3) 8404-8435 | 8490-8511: 9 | 10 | 11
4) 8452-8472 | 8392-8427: 5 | 3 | 6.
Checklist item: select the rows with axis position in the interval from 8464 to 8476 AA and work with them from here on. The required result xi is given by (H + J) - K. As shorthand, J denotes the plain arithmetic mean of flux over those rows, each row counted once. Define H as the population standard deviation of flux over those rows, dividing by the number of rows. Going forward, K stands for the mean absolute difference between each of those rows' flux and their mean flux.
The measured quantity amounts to 5.07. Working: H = 0.21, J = 5.0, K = 0.184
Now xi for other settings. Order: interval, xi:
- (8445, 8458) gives 5.02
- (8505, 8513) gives 4.59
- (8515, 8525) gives 4.44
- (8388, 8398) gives 5.21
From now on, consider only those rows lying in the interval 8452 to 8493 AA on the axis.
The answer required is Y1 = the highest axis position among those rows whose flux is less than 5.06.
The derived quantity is 8492.46 AA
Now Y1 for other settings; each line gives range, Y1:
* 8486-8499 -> 8498.33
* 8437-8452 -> 8449.55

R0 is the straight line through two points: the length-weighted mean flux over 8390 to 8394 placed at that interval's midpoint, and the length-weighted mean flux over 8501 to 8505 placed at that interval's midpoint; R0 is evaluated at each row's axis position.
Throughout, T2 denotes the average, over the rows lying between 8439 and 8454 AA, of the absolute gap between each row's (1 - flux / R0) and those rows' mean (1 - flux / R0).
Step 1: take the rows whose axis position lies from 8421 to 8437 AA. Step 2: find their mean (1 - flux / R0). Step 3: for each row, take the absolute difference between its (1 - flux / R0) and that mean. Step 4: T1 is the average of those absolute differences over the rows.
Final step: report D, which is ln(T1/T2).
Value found -0.42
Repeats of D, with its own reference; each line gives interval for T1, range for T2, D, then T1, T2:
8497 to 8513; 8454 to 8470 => 0.15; 0.031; 0.027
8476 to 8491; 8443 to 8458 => 0.24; 0.042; 0.033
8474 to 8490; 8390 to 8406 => -0.23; 0.038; 0.048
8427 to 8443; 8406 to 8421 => 0.06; 0.033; 0.031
